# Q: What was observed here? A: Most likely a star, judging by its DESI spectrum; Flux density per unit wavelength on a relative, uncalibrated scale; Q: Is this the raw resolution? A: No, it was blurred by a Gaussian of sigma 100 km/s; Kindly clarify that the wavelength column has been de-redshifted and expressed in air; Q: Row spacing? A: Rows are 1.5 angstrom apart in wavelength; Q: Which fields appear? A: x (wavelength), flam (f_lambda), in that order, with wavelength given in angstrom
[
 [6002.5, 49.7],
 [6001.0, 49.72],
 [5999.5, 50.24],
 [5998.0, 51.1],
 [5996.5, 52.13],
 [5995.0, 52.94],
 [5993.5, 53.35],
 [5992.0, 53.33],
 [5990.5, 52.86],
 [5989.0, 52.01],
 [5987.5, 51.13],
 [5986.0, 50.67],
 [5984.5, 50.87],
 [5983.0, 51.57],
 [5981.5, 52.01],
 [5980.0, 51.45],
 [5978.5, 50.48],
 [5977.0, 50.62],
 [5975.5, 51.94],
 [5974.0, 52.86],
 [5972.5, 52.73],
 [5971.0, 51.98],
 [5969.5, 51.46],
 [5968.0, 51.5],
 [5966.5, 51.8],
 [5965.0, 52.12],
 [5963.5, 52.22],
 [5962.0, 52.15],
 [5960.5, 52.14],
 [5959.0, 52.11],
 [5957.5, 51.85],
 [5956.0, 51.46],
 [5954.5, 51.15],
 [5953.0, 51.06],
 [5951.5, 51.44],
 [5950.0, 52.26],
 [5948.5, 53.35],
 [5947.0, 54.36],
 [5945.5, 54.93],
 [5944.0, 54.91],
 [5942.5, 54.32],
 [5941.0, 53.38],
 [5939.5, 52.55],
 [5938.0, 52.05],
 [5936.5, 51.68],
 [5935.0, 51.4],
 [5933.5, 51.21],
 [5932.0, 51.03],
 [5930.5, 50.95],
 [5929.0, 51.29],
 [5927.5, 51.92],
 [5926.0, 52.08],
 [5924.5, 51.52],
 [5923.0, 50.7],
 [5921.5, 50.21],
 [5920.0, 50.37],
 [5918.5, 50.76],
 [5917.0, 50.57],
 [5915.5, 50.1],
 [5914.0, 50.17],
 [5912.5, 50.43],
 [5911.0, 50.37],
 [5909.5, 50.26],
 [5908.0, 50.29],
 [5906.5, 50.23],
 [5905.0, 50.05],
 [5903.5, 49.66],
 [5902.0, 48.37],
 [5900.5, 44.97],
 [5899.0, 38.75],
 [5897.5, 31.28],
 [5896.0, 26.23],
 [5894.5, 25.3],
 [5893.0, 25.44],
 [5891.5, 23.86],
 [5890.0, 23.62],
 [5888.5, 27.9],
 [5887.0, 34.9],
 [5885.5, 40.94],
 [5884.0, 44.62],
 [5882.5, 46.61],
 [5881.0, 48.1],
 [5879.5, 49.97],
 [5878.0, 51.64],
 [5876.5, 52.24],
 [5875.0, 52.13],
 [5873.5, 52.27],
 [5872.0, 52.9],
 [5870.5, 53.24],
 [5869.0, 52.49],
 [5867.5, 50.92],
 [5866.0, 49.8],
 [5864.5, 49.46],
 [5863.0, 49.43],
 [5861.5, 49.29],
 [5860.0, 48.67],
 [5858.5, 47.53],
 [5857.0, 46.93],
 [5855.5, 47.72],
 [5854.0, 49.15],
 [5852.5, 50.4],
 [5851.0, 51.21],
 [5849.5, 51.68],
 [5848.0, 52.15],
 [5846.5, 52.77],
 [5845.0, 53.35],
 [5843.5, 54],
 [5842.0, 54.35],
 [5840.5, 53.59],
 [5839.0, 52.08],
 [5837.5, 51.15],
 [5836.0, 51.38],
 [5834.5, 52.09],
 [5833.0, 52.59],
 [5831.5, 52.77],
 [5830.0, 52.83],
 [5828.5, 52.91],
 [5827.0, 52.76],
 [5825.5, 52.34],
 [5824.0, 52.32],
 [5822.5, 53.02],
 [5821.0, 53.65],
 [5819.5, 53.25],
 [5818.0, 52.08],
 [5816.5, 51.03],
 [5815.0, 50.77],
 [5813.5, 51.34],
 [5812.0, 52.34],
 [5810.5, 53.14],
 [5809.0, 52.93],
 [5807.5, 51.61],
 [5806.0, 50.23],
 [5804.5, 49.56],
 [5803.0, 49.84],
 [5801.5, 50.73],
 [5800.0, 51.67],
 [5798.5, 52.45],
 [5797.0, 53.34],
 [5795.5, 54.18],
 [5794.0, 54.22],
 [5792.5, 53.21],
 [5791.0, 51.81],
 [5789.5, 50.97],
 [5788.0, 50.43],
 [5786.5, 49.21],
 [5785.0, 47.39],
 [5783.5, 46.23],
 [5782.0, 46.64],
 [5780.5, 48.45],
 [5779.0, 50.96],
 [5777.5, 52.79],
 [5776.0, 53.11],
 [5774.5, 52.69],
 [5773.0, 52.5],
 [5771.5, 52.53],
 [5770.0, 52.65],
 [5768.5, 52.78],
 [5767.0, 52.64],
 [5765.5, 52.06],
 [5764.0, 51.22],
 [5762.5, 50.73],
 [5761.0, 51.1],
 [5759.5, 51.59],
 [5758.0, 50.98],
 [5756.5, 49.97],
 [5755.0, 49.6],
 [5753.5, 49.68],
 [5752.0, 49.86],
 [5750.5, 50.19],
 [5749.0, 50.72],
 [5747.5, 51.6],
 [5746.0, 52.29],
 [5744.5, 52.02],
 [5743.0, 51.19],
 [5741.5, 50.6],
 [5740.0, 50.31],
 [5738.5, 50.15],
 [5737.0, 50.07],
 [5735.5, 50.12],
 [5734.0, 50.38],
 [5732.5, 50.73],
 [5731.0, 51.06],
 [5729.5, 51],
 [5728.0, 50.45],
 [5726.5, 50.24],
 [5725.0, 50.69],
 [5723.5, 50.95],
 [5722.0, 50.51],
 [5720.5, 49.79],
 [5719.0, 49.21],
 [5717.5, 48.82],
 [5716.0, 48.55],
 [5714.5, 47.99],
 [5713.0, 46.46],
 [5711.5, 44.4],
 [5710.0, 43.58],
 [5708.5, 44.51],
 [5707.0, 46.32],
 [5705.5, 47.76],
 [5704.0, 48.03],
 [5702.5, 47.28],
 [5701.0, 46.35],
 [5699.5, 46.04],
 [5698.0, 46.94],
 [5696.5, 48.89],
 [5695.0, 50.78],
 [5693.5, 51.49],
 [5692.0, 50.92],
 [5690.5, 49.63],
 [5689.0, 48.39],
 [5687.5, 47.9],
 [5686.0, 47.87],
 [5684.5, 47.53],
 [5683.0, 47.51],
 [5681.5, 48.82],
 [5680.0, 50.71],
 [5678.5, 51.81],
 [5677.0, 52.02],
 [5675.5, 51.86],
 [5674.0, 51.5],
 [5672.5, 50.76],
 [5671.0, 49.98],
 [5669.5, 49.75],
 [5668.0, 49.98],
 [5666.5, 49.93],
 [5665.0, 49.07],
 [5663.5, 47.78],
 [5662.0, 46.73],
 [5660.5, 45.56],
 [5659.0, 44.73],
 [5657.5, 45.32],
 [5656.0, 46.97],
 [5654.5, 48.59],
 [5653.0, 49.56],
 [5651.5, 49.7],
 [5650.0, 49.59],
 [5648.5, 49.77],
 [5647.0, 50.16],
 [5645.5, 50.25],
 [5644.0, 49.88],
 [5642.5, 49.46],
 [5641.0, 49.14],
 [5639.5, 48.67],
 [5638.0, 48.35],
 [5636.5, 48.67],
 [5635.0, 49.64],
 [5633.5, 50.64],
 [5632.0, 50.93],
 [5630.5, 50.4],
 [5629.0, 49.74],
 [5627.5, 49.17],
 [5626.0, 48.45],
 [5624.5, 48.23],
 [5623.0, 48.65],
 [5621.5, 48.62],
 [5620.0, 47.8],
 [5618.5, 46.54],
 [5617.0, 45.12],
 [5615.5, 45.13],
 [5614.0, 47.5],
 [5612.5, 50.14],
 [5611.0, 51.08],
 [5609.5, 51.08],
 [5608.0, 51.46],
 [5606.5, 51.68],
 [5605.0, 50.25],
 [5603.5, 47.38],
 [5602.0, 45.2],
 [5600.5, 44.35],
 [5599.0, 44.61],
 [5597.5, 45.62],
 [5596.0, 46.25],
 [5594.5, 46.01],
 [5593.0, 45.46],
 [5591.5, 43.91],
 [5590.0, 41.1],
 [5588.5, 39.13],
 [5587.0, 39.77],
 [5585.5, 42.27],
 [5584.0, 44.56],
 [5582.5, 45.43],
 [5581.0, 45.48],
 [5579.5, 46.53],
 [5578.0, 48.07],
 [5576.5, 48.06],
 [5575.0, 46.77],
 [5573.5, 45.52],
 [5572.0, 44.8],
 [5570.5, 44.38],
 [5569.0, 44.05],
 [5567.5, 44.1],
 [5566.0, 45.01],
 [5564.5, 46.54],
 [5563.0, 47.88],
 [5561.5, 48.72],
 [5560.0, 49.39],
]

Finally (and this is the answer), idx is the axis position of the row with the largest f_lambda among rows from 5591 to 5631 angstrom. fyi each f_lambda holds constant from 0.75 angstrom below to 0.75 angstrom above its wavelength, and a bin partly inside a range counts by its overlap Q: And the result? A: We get 5606.5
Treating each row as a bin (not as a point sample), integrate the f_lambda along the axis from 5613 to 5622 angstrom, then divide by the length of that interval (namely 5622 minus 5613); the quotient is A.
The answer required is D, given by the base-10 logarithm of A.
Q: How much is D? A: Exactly 1.67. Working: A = 46.8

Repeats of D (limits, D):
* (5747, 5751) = 1.71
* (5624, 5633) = 1.70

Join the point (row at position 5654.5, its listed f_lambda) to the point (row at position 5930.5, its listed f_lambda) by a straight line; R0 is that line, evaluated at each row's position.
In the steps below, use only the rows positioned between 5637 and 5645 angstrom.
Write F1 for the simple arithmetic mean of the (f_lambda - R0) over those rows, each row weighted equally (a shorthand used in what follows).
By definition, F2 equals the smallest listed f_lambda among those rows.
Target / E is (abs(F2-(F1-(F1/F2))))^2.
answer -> 2279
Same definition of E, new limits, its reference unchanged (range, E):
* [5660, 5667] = 2152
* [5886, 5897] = 2160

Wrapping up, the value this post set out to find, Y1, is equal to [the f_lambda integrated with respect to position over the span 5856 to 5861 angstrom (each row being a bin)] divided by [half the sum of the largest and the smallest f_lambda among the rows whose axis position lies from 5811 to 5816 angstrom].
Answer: 4.6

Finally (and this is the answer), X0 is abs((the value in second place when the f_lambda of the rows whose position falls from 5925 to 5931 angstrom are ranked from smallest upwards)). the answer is 51.3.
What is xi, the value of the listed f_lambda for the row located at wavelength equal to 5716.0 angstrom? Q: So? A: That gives 48.55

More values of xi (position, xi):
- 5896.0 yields 26.23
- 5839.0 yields 52.08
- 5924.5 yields 51.52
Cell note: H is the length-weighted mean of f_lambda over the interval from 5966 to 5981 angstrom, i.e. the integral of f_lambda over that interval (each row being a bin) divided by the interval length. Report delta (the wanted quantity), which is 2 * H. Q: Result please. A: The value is 103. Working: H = 51.7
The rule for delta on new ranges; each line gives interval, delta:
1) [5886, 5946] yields 92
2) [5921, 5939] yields 103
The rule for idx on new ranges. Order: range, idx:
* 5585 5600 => 5596.0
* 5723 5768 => 5767.0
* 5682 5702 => 5693.5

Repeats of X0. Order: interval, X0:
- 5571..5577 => 45.5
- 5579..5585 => 45.4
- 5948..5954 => 51.4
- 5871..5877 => 52.2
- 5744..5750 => 51.6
